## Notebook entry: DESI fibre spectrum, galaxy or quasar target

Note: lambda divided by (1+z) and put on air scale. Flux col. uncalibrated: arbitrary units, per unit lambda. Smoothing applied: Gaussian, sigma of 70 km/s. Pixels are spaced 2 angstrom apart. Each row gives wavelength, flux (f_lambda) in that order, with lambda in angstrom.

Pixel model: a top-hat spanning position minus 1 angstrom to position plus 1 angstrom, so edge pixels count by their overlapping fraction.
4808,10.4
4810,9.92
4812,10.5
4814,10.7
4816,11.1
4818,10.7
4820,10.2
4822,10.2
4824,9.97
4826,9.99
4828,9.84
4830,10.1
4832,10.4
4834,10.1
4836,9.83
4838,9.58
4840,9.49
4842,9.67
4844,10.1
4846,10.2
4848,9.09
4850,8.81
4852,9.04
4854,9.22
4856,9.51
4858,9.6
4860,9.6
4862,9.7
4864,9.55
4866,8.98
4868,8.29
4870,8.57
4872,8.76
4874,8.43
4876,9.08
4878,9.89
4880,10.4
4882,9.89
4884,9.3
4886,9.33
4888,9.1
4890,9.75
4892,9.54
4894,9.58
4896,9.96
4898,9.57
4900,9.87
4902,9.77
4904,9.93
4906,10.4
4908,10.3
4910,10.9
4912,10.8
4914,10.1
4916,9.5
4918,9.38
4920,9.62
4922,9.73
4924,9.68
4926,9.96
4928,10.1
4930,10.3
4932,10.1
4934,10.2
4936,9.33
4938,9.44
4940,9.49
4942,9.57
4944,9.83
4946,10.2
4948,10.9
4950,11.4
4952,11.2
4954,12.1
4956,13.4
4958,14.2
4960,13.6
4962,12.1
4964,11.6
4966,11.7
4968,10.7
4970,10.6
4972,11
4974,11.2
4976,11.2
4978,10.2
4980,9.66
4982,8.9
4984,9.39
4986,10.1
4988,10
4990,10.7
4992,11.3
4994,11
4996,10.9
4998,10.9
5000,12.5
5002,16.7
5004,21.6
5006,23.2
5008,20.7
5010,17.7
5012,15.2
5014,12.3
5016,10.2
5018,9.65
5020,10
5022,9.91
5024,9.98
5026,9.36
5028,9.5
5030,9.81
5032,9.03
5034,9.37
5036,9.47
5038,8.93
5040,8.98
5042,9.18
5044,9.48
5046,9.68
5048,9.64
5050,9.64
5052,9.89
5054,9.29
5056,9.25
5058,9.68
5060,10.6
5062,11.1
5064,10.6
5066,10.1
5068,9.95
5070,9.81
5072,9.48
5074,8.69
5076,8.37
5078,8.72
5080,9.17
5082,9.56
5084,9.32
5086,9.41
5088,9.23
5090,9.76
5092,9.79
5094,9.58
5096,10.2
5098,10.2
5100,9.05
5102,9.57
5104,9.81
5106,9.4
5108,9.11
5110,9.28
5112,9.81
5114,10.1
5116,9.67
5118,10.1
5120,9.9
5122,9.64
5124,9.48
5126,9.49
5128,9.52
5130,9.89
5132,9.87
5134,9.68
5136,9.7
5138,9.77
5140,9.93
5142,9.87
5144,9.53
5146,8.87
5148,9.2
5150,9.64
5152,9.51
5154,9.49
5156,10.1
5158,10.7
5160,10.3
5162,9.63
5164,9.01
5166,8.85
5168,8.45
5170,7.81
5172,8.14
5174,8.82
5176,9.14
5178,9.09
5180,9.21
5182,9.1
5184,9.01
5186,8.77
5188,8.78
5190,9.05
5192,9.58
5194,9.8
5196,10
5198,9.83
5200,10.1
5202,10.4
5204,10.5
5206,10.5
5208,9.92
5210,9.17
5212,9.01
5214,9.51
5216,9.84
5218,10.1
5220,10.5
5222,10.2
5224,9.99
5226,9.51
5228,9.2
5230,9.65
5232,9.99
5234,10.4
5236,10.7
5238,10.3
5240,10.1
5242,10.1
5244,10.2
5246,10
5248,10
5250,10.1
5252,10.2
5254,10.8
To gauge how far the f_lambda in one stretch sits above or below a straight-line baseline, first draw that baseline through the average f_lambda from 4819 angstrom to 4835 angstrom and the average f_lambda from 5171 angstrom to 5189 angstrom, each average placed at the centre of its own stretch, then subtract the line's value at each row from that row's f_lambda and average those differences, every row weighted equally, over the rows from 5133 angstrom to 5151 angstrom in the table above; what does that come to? 0.6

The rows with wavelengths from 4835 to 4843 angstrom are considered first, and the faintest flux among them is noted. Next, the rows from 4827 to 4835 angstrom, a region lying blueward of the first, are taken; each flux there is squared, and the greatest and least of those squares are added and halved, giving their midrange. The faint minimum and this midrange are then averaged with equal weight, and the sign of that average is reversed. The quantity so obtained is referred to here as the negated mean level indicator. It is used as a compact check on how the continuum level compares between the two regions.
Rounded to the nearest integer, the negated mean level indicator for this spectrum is -56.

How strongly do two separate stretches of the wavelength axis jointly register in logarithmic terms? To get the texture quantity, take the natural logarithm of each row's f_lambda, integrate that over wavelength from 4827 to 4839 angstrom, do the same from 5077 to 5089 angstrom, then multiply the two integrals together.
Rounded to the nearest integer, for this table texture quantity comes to 736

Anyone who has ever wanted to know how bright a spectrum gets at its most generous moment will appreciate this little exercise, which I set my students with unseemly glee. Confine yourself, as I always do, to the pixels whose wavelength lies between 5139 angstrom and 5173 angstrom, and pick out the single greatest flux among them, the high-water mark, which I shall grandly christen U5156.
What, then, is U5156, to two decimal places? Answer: 10.70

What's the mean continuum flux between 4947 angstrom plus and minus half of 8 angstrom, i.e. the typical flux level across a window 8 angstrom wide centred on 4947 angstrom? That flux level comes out 10.6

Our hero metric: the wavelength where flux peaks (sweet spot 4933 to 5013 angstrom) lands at 5006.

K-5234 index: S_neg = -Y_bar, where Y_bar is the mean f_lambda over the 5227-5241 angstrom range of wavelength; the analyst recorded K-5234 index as -10.0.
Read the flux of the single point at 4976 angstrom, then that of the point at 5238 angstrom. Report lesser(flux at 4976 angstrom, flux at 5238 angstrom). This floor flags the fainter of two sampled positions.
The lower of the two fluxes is 10.3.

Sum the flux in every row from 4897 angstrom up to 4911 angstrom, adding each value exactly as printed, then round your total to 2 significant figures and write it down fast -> 71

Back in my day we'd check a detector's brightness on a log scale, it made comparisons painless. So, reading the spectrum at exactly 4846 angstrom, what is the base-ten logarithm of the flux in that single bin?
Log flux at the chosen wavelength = 1.01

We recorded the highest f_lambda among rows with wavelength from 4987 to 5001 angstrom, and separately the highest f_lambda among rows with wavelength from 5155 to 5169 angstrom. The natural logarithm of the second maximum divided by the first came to -0.16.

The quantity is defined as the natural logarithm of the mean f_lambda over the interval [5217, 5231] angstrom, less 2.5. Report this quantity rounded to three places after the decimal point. -0.210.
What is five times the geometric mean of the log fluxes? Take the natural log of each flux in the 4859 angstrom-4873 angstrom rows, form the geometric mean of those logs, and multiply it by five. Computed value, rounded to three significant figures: 11.0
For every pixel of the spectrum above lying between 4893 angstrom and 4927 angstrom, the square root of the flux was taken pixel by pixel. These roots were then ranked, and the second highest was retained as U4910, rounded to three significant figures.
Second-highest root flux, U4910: 3.29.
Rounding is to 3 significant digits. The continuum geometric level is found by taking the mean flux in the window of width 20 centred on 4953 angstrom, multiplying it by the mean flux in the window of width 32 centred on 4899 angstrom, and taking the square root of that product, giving 10.8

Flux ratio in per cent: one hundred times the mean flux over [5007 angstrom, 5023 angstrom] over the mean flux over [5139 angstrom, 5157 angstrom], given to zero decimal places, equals 138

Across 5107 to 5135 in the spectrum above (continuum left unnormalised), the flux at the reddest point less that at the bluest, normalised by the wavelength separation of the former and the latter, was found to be 0.022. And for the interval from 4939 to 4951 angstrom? 0.191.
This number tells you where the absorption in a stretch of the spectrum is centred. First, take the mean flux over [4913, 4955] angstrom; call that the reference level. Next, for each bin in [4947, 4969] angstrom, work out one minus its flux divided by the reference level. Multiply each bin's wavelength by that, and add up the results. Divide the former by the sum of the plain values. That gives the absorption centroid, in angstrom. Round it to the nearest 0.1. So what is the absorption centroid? 4958.1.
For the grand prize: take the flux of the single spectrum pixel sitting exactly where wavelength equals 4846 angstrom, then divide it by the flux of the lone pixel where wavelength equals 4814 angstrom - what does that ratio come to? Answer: 0.95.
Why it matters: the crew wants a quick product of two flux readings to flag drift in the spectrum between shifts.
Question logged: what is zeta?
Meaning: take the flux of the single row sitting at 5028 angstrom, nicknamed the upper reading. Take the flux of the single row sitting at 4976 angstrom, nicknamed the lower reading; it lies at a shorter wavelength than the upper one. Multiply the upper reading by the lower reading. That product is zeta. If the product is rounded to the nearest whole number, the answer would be 106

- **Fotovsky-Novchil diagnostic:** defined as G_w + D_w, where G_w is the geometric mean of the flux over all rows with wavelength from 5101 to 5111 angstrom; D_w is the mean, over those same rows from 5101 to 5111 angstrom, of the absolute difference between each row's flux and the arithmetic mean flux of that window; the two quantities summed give 9.6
